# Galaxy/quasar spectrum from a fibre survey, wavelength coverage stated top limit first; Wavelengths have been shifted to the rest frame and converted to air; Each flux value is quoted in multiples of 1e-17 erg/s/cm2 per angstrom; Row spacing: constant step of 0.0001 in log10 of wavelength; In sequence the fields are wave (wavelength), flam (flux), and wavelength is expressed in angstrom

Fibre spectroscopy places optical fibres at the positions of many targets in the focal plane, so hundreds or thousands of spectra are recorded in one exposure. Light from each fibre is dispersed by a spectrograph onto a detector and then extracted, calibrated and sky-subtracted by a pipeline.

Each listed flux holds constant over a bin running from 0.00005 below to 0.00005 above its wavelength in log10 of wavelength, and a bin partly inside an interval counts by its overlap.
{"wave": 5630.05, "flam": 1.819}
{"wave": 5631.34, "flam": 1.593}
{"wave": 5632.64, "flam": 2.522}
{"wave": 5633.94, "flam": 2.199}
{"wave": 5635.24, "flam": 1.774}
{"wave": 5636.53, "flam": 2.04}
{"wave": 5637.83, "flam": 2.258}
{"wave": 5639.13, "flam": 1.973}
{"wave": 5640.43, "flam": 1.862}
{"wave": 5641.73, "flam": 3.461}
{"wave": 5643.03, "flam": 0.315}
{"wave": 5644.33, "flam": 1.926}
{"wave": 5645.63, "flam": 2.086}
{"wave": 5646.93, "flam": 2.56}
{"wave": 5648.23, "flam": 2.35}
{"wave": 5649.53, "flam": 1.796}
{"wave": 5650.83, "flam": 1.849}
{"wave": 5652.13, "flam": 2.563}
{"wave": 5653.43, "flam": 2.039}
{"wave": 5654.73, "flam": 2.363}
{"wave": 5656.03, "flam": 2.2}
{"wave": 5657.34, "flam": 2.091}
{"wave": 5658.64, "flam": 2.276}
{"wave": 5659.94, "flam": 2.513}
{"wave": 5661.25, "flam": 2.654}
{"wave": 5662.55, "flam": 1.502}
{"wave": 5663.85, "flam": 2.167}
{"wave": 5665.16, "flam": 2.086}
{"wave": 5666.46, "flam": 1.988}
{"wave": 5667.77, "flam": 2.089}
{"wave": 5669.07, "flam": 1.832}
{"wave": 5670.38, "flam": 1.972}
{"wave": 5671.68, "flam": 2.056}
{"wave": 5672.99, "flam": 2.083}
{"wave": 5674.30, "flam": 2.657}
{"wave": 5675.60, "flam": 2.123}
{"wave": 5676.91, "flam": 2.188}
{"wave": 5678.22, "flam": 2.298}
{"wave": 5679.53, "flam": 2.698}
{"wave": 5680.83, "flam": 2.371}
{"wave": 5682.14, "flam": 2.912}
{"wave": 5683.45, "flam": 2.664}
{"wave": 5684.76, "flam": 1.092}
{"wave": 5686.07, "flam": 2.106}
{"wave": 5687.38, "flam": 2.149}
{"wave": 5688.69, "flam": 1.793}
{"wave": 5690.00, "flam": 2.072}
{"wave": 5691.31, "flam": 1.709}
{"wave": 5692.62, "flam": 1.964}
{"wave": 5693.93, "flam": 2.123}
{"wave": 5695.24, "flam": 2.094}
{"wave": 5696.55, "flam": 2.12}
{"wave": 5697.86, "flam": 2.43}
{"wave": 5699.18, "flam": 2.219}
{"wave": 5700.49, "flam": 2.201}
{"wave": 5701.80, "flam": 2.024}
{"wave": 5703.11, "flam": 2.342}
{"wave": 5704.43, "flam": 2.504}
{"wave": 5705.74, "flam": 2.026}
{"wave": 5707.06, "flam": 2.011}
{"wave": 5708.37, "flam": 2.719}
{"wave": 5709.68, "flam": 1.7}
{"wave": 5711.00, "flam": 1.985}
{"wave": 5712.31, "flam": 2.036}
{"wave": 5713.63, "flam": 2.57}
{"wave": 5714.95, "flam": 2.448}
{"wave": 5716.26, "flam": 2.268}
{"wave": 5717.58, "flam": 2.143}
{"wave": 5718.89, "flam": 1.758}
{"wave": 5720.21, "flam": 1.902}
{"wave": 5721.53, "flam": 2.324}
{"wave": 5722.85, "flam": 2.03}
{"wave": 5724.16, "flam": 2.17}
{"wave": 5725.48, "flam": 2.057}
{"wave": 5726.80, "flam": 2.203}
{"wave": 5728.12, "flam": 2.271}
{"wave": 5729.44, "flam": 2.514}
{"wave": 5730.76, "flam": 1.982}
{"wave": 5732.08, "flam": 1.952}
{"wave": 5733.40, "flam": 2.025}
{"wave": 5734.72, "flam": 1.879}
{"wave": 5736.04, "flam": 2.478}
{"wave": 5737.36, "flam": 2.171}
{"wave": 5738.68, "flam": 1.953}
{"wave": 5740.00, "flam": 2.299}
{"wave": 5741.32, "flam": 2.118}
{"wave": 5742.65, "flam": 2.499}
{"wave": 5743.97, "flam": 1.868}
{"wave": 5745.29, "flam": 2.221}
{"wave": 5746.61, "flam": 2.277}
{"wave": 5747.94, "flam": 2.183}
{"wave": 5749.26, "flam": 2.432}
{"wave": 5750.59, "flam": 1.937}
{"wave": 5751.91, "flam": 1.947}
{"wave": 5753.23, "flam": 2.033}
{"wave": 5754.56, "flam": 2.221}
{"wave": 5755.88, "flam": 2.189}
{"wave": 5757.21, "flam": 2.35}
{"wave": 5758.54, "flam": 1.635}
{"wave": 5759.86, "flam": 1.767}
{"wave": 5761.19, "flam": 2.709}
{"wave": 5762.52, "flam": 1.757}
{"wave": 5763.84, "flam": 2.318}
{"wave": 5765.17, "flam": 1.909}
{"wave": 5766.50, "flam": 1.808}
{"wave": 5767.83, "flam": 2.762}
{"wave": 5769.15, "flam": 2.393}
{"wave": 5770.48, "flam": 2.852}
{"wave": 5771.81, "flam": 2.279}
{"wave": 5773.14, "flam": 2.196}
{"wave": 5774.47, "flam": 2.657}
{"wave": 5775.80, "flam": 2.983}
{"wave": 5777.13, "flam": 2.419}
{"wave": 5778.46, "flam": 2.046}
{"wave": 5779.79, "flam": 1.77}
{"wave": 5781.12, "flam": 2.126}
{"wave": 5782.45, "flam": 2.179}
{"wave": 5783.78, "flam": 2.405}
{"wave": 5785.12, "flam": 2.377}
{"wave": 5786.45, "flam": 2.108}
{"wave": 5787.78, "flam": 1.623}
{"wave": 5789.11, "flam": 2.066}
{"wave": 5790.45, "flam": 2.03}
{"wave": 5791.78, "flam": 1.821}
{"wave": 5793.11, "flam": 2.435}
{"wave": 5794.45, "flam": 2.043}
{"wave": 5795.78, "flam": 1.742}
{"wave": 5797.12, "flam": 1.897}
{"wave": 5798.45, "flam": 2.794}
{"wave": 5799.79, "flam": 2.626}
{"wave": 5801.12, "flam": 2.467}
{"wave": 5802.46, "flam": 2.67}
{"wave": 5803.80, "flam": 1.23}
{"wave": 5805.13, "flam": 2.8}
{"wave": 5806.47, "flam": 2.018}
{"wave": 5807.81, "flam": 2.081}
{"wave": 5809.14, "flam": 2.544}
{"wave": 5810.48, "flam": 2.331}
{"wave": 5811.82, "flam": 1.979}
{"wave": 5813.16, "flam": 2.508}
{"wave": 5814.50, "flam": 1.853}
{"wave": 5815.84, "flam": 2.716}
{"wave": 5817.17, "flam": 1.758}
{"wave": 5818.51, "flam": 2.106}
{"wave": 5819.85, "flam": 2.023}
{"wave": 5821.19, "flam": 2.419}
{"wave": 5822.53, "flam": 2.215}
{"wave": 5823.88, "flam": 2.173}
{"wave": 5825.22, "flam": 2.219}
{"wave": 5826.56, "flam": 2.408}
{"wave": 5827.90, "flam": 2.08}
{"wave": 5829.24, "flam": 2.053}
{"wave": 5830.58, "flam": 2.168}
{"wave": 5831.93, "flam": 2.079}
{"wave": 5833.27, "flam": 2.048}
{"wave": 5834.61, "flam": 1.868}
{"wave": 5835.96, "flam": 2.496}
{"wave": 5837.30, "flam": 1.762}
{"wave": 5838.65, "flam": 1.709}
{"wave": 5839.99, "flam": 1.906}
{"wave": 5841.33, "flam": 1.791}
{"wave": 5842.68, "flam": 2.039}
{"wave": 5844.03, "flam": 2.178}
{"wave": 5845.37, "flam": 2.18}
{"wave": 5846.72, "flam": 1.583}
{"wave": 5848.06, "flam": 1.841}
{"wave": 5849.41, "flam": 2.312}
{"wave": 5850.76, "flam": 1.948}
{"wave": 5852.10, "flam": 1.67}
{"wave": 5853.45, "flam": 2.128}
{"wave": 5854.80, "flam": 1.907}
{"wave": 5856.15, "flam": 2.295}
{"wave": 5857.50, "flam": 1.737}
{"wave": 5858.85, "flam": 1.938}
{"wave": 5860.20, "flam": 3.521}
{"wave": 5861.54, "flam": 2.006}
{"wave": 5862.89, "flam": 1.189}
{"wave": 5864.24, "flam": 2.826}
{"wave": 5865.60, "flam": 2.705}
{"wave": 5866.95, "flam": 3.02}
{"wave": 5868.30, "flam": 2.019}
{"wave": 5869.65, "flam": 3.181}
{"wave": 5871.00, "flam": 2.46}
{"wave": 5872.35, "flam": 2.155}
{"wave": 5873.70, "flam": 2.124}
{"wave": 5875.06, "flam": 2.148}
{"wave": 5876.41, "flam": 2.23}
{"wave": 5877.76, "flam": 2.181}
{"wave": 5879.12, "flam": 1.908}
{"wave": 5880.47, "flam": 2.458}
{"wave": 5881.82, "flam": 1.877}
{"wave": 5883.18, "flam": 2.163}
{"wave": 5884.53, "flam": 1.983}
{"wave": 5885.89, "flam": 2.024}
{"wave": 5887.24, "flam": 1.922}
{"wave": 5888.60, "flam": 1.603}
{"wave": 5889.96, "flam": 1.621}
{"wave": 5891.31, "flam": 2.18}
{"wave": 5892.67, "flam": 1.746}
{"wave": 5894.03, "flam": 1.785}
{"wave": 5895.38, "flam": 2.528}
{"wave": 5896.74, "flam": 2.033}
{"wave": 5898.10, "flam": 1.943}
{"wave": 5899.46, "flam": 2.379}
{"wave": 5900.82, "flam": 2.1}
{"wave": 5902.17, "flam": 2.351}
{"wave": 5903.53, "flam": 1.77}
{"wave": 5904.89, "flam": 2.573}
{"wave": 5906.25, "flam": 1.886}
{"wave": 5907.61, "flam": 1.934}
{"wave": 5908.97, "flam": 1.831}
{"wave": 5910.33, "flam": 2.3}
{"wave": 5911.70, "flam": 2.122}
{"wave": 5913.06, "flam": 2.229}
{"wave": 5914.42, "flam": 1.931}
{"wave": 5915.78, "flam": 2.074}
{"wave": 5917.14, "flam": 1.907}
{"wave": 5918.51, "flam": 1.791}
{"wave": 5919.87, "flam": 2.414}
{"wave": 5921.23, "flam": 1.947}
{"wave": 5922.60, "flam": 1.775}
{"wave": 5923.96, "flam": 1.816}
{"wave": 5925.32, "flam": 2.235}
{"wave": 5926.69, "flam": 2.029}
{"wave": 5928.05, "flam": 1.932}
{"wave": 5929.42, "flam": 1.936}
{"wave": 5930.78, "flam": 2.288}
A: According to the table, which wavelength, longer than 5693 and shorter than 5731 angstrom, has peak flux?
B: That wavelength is 5708.37 angstrom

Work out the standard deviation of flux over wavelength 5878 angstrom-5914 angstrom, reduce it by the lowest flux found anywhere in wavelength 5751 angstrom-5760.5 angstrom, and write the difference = -1.4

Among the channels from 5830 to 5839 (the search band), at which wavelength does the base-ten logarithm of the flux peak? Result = 5835.96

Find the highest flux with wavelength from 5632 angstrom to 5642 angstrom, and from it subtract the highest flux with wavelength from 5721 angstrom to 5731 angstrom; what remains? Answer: 0.9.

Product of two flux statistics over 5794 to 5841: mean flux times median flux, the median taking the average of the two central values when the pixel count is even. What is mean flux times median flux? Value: 4.5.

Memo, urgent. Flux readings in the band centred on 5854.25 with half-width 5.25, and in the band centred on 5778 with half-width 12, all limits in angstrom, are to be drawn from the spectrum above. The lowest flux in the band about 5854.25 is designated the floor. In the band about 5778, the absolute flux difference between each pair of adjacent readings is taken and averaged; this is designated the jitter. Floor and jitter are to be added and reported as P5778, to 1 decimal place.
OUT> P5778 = 2.0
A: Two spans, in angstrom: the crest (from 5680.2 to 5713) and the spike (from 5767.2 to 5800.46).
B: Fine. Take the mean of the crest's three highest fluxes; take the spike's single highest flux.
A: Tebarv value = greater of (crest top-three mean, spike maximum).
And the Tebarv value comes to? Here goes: 2.98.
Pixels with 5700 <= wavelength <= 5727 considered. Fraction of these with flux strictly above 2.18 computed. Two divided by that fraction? 4.67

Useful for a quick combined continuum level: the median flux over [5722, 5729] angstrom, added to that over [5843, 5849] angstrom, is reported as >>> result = 4.2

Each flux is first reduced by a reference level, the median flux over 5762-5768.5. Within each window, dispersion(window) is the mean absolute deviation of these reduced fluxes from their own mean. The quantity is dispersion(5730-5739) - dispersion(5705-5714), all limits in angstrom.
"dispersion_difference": -0.13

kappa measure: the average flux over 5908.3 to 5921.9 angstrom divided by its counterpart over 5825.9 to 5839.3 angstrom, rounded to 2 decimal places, 0.99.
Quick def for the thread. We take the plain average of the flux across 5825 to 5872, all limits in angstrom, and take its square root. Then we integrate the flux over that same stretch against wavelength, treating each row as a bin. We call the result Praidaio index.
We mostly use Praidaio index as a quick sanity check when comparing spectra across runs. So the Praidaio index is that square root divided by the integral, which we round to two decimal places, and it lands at 0.01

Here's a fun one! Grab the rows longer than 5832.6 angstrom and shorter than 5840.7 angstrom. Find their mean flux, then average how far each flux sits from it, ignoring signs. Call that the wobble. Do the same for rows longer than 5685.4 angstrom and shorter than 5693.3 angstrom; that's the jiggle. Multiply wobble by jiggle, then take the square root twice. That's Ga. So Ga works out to 0.41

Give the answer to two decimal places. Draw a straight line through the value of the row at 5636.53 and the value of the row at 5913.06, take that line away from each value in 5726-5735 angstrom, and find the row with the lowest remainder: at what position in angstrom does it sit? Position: 5734.72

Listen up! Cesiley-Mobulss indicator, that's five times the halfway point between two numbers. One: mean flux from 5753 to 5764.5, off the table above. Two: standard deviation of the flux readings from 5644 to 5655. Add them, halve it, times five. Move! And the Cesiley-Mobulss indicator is 6.0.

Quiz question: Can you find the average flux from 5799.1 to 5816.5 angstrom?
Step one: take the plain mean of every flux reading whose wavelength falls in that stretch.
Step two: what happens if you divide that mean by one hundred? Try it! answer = 0.0229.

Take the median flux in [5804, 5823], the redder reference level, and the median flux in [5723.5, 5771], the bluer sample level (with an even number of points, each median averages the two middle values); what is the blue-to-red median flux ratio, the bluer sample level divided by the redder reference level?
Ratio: 1.01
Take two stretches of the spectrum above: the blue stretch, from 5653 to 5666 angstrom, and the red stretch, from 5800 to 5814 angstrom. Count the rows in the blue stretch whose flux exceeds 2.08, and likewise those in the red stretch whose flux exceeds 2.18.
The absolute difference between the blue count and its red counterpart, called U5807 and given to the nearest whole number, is 2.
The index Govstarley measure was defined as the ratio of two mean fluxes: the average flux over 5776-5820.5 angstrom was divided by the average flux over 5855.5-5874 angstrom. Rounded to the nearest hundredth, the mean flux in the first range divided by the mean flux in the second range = 0.92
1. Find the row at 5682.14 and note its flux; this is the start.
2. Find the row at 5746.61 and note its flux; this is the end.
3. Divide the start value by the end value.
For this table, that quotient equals 1.3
